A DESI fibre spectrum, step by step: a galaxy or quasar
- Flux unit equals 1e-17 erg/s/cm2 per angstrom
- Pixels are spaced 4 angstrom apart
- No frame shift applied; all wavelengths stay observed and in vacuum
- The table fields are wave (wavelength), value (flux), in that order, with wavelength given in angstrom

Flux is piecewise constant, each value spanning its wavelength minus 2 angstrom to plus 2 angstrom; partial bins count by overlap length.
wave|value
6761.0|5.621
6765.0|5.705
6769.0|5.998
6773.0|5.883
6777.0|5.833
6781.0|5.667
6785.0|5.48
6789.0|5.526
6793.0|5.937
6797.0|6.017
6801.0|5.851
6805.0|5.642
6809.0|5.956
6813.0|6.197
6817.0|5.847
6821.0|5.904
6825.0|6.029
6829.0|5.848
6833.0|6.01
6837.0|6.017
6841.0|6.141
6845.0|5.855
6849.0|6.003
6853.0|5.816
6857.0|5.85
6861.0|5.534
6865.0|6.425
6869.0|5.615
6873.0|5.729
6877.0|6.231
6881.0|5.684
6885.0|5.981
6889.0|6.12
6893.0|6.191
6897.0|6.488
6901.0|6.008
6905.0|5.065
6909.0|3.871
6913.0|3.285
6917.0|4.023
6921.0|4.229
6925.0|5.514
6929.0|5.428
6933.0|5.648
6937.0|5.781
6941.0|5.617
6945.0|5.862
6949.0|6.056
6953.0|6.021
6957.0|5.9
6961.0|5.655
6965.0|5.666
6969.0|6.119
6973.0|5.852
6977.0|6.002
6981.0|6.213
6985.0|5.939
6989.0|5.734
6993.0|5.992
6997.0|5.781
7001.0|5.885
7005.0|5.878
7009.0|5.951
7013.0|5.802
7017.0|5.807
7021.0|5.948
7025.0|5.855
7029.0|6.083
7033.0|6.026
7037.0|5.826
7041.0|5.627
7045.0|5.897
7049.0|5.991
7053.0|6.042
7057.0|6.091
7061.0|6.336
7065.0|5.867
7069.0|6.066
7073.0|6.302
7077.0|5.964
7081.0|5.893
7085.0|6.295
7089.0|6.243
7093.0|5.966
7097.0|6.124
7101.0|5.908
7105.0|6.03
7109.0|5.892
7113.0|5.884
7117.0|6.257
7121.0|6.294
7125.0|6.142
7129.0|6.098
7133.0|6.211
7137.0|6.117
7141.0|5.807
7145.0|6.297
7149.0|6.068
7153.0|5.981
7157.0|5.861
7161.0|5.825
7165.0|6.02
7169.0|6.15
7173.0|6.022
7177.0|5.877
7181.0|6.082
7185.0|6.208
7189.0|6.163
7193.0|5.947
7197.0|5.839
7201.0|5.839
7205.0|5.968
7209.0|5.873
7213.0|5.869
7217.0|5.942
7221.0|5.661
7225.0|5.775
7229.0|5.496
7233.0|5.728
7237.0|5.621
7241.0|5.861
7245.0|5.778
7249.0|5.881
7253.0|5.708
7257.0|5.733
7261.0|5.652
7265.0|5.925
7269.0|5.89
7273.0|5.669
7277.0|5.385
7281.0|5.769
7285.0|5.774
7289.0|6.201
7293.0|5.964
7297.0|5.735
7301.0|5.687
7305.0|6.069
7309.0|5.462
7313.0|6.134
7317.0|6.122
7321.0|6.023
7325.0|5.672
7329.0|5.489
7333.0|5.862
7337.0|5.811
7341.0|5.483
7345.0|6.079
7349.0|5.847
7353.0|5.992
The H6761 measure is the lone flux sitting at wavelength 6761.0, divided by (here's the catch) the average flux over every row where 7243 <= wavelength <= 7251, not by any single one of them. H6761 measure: 0.964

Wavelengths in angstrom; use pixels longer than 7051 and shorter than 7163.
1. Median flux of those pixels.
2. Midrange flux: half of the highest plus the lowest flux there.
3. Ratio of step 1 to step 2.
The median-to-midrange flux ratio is 0.999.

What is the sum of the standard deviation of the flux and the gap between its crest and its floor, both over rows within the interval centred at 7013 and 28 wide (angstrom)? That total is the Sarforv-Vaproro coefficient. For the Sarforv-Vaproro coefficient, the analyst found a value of 0.2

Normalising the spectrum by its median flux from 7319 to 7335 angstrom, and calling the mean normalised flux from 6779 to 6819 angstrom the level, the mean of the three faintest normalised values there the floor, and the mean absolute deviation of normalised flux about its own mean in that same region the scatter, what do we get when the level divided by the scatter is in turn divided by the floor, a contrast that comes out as 32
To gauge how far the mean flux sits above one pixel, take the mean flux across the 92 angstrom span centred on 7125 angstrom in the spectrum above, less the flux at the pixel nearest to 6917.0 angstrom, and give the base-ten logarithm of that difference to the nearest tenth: 0.3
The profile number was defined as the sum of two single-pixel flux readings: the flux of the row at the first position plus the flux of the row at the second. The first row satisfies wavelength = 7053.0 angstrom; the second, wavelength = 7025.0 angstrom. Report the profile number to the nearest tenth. 11.9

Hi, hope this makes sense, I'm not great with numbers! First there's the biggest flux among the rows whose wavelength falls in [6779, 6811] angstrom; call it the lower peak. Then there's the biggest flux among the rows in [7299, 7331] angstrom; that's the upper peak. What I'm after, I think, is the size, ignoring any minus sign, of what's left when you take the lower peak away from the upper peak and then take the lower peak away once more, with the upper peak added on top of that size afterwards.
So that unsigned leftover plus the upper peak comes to 12.0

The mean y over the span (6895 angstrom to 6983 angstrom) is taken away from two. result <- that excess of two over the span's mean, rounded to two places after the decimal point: -3.47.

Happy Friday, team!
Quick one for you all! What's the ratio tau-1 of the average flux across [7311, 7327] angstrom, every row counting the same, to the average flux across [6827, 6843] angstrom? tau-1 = 1.00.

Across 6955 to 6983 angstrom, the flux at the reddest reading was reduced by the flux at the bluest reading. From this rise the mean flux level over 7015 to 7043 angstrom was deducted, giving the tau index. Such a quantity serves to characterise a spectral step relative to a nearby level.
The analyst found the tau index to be -5.6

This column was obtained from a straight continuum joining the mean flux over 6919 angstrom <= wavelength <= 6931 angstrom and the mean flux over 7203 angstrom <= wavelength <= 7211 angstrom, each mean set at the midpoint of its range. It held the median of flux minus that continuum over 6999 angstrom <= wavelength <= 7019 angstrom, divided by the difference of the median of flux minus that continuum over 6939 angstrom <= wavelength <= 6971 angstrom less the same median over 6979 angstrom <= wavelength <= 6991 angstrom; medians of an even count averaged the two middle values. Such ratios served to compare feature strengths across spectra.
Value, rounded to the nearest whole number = 12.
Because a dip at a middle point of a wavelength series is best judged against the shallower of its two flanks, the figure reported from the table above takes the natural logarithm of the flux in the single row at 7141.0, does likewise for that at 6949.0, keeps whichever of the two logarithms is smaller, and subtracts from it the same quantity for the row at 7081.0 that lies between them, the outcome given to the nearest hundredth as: -0.01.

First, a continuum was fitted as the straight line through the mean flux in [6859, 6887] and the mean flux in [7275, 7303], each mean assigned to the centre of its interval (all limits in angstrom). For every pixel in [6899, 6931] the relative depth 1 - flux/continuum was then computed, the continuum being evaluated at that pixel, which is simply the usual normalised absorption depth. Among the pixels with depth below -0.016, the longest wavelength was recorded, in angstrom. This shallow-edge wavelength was 6901.0 angstrom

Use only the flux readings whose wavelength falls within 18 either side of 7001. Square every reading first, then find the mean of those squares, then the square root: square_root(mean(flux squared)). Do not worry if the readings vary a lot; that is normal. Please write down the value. 5.86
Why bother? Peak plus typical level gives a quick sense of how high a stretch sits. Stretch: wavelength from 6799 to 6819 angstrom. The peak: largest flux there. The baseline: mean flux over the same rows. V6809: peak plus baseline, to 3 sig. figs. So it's 12.1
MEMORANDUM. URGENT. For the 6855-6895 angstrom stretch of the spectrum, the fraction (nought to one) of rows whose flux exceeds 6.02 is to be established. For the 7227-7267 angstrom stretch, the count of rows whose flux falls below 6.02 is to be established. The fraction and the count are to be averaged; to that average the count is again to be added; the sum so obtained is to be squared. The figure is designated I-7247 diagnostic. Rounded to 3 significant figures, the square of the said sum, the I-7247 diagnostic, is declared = 231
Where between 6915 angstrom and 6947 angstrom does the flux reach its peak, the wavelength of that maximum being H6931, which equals 6945.0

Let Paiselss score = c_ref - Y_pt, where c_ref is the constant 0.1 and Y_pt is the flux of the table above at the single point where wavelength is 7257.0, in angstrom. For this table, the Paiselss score -5.63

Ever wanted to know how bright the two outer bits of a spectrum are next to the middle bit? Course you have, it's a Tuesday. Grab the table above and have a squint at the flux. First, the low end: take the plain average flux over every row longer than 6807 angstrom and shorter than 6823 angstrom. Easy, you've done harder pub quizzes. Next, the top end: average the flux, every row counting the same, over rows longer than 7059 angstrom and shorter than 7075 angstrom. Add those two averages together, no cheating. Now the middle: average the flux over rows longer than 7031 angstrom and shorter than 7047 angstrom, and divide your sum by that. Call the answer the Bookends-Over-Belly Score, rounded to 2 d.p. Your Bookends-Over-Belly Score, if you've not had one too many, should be 2.07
